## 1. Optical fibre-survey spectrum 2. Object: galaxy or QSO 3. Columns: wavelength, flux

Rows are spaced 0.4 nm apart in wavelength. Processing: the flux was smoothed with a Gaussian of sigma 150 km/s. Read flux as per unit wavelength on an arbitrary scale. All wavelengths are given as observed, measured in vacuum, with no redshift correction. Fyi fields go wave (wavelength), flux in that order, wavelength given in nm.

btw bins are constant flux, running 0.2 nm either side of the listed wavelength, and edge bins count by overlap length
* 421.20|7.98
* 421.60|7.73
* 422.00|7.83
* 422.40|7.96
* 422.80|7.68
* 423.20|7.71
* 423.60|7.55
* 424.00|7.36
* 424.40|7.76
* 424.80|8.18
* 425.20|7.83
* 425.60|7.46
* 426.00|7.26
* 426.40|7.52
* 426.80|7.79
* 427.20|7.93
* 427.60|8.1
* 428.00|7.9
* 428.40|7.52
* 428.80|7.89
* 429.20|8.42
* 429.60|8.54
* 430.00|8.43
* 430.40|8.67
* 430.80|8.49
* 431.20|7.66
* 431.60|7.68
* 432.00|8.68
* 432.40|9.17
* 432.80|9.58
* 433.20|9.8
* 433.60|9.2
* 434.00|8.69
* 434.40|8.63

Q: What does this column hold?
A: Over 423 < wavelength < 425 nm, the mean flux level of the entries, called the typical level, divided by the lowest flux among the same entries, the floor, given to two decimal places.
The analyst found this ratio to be 1.05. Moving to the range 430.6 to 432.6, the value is 1.09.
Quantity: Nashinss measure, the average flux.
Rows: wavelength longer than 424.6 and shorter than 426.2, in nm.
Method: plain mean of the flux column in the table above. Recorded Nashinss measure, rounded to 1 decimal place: 7.7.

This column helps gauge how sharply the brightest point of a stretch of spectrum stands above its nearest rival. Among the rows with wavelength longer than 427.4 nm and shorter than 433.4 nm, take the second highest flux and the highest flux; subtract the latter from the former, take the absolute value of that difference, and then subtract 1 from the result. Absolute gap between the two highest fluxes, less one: -0.780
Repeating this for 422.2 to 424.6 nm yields -0.800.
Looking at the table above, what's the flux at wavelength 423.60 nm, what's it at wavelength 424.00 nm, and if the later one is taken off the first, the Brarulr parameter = 0.19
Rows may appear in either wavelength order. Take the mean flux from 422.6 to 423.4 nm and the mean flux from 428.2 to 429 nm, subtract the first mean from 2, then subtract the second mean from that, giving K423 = -13.4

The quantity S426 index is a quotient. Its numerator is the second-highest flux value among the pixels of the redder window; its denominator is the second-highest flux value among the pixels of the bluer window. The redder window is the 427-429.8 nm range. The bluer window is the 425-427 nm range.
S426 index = 1.081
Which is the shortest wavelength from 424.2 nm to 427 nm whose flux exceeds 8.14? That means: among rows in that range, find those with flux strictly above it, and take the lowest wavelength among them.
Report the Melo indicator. 424.80 nm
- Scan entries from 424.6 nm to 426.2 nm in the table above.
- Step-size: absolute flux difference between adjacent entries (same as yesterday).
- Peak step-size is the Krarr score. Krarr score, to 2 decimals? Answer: 0.37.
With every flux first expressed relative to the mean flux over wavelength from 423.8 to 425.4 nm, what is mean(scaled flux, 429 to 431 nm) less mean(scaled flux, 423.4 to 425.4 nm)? 0.10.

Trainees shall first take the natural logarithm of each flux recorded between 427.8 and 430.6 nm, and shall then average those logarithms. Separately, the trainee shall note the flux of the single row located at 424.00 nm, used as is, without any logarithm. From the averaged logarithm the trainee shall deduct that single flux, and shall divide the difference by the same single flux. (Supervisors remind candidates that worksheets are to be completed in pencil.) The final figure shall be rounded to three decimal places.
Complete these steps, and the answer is -0.714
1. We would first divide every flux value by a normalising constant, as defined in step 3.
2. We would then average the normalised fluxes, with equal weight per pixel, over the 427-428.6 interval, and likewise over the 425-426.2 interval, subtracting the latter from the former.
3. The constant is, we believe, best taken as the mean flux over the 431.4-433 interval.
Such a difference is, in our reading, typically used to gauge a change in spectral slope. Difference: 0.039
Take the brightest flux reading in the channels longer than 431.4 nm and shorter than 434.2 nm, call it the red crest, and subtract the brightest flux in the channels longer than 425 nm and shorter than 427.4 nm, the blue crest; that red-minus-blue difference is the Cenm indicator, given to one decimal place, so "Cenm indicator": 1.9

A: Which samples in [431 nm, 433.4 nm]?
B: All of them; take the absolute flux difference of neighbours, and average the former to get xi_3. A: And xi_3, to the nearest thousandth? 0.428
